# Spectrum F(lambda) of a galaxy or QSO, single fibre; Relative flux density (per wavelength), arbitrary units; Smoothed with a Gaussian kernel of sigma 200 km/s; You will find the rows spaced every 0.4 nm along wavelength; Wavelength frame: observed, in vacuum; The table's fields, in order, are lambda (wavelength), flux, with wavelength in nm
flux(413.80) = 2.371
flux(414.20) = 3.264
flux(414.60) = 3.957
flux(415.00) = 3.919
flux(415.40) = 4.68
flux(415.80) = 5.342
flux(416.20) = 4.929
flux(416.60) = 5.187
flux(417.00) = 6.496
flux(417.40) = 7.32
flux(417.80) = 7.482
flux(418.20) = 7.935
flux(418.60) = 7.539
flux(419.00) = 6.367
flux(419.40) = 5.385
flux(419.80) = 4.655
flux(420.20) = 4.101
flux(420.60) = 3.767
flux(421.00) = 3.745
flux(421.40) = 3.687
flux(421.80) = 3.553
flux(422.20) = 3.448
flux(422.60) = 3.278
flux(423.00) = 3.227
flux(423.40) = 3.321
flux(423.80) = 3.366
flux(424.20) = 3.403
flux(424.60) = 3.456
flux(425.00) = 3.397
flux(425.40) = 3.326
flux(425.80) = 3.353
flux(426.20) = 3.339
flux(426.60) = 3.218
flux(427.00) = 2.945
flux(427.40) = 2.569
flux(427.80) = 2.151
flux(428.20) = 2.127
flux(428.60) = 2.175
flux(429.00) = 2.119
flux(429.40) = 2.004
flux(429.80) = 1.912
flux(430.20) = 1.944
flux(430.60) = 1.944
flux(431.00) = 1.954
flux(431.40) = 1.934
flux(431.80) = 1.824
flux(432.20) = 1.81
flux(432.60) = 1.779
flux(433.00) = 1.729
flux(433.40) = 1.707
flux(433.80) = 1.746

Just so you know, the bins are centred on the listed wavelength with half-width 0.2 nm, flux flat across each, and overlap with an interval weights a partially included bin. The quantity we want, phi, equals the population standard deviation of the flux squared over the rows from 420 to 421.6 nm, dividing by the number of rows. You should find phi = 1.3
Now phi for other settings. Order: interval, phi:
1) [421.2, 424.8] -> 0.9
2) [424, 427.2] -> 1.0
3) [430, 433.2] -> 0.3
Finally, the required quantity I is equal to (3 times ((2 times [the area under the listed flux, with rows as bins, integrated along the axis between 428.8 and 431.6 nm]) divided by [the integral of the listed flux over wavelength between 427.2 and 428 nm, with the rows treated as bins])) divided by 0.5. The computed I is 35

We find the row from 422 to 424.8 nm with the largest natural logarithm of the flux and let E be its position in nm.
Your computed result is 424.60 nm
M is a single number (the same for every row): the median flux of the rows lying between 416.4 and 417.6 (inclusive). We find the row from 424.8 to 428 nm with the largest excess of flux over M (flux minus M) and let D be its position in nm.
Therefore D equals 425.00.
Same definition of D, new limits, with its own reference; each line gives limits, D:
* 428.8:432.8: 429.00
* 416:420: 418.20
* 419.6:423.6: 419.80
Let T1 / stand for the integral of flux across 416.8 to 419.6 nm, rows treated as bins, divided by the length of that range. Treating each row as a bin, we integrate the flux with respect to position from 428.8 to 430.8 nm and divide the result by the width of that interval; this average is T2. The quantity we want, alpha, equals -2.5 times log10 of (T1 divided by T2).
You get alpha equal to -1.4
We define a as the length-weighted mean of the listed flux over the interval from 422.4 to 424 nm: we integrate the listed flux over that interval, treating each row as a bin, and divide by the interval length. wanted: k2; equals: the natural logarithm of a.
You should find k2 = 1.2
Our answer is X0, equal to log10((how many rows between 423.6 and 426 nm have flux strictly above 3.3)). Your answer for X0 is 0.778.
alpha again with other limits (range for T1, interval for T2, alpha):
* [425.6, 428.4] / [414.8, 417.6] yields 0.7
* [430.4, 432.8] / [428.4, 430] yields 0.1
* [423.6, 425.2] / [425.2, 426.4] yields 0.0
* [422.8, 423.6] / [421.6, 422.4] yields 0.1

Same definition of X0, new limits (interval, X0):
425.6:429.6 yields 0.301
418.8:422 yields 0.903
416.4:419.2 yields 0.845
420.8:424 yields 0.778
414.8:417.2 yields 0.778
